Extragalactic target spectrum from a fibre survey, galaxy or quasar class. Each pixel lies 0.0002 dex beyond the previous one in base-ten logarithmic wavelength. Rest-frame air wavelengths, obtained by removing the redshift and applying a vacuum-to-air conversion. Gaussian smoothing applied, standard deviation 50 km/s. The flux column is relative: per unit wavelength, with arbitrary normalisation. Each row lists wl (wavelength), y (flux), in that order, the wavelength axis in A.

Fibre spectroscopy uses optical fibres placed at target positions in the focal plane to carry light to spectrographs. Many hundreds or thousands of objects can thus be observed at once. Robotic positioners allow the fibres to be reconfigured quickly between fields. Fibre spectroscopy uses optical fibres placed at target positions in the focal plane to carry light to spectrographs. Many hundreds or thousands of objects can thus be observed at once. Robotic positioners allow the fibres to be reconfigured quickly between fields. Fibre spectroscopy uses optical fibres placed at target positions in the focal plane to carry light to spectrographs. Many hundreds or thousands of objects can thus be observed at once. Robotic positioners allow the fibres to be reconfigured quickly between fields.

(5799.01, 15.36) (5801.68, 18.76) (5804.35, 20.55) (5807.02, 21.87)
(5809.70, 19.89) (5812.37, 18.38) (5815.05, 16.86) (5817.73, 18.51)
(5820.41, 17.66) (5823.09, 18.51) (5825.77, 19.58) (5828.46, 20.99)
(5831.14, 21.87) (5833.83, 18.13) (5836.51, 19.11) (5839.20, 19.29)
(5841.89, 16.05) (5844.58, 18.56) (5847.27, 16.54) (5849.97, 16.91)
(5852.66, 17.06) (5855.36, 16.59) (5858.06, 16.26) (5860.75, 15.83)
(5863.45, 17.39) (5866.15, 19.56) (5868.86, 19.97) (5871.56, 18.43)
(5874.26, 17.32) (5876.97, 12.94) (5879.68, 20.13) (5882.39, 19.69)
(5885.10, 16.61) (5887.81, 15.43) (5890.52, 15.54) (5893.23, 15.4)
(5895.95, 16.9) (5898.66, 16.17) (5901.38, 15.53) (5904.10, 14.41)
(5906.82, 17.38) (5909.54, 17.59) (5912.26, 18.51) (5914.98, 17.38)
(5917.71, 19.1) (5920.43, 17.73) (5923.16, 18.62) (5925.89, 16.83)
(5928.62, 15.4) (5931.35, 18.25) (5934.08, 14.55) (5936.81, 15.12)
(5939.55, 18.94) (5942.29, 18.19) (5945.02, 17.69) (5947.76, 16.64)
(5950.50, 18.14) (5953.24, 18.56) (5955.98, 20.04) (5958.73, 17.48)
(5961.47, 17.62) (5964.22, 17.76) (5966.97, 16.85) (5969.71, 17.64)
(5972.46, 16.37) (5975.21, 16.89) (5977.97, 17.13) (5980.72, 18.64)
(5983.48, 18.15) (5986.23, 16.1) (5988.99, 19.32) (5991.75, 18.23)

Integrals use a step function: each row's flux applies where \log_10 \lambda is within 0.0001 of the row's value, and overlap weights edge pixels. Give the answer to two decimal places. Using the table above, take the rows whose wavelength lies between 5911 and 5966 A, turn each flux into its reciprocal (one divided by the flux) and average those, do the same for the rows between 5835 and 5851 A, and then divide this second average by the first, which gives 0.99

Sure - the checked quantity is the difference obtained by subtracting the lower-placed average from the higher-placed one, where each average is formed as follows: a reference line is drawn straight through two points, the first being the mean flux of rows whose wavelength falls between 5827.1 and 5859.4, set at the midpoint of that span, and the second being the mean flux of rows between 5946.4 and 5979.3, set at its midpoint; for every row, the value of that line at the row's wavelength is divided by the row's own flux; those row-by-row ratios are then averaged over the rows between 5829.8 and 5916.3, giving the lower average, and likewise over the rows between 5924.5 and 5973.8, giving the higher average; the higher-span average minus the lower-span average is -0.025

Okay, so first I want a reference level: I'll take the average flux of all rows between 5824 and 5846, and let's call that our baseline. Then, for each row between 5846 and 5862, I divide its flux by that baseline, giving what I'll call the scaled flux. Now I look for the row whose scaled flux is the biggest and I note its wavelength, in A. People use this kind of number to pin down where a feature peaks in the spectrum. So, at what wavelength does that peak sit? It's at 5852.66 A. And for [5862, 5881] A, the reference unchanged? 5879.68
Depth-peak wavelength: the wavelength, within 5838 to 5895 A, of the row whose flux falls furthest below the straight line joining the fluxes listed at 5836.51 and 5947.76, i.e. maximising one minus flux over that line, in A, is 5876.97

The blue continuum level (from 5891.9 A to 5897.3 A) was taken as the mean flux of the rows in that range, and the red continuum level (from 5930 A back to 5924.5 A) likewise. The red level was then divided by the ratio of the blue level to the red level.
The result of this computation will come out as 16.1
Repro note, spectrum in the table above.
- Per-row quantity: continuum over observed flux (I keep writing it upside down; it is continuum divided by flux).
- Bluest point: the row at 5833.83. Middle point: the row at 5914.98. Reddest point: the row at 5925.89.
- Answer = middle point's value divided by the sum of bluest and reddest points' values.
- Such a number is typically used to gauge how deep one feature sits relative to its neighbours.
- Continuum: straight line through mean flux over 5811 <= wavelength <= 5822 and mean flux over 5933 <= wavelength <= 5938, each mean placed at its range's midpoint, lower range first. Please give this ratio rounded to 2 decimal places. 0.48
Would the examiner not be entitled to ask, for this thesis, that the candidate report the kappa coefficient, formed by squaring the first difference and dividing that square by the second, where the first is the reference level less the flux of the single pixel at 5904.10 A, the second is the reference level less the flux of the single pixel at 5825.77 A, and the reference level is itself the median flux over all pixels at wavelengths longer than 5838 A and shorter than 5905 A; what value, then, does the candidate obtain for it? -1.6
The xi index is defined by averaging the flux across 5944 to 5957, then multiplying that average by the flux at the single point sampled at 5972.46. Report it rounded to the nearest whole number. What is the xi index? 298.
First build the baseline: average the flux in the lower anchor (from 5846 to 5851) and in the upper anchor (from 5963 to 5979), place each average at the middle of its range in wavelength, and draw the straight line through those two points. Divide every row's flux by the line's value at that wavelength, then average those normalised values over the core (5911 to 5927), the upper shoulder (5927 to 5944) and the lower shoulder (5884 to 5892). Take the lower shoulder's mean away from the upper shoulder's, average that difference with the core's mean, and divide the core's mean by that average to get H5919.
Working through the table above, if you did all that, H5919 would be 1.92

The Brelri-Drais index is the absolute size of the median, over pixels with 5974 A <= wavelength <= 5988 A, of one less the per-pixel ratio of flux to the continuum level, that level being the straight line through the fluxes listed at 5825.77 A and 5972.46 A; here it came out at 0.054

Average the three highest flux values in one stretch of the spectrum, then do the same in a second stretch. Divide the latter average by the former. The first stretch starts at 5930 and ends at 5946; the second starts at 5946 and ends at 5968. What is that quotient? 1.02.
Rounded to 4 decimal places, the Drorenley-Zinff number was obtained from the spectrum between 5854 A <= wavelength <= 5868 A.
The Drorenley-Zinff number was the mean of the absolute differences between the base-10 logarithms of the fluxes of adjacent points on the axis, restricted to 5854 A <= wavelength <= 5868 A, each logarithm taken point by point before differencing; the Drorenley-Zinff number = 0.0281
